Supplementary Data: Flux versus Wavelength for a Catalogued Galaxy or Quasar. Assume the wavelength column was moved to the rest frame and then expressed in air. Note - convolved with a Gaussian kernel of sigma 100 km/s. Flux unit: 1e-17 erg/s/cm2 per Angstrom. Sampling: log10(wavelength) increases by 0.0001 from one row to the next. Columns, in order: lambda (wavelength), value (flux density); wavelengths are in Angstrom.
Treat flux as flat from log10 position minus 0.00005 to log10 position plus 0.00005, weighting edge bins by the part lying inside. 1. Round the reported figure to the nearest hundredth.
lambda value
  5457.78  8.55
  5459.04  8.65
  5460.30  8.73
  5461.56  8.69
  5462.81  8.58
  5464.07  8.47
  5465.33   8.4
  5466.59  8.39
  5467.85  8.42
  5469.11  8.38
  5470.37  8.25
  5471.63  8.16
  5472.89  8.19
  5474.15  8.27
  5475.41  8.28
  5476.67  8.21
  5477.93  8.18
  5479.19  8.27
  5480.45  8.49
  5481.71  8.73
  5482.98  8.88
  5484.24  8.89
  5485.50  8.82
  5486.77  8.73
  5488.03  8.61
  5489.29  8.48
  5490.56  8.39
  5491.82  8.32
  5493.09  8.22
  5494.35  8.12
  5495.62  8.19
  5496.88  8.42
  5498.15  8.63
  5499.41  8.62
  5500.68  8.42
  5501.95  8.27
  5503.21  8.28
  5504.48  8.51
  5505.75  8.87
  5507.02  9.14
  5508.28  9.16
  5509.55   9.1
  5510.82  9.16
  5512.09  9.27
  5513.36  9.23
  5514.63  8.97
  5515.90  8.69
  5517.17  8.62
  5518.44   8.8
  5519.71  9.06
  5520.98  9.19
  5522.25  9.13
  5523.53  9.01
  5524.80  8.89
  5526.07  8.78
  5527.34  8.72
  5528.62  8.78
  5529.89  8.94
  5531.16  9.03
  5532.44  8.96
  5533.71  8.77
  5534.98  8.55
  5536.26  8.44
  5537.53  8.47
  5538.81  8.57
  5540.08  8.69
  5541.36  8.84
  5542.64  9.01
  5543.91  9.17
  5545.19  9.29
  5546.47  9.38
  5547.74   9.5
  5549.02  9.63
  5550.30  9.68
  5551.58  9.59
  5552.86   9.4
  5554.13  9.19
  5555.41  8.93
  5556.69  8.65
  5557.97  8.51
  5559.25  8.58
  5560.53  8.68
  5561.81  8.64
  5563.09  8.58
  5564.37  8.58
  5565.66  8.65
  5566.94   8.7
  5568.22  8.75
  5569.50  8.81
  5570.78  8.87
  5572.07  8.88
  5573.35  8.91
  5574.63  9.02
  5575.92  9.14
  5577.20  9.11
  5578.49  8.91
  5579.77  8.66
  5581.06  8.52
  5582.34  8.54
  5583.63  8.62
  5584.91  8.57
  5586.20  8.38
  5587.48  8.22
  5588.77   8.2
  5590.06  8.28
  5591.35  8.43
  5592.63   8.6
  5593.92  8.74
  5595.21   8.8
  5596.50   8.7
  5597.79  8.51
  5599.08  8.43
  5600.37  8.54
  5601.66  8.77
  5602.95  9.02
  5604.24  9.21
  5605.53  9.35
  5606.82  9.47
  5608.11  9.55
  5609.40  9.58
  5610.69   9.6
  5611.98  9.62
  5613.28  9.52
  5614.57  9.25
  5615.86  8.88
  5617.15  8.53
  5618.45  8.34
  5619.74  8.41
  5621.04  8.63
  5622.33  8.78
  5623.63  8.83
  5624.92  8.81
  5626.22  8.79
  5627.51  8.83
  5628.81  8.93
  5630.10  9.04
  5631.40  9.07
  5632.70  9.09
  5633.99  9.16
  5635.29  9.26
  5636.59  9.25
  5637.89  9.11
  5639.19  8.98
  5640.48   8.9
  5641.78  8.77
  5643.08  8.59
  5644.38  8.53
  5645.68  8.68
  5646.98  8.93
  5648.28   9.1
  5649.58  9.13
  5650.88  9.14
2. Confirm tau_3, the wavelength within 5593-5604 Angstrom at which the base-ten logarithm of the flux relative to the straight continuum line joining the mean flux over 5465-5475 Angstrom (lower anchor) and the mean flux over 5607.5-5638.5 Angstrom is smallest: 5599.08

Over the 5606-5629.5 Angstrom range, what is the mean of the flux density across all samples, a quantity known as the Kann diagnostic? 9.02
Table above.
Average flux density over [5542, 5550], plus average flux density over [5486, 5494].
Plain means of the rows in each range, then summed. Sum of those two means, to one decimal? 17.8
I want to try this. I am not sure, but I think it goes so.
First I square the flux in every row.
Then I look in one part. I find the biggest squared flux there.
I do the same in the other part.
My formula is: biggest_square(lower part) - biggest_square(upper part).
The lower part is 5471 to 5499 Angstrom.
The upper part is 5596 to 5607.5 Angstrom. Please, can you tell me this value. -11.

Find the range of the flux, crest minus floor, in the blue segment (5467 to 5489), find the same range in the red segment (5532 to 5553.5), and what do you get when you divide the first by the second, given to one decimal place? 0.6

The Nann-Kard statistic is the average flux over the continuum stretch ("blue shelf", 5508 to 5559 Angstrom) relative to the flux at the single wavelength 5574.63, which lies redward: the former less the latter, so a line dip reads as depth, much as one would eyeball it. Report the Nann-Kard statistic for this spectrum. 0.0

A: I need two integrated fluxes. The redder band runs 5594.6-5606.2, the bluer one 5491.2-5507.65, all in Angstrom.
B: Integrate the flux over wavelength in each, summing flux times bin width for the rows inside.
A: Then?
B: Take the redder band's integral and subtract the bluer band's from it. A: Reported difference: -37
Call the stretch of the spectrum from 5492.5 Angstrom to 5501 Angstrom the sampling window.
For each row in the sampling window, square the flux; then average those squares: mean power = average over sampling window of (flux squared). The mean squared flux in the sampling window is 70.2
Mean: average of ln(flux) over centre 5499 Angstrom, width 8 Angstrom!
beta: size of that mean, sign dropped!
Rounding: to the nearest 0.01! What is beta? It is 2.13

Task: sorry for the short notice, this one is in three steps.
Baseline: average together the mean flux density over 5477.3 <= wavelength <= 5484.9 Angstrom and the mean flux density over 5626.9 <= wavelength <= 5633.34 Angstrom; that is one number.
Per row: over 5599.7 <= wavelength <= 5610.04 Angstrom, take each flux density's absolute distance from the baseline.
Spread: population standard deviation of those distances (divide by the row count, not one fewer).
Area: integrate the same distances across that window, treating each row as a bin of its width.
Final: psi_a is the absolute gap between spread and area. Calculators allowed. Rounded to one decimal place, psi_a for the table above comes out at 4.6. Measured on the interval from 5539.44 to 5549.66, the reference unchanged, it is 4.1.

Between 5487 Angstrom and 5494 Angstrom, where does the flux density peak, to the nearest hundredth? 5488.03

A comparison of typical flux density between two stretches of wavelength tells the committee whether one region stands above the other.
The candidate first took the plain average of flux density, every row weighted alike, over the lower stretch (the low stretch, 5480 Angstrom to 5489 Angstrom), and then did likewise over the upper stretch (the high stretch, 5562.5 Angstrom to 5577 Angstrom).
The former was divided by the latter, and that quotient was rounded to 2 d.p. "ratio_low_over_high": 0.99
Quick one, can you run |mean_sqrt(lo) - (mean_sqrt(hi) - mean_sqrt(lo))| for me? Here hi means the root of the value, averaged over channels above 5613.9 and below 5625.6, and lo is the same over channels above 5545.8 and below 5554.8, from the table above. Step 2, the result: 3.21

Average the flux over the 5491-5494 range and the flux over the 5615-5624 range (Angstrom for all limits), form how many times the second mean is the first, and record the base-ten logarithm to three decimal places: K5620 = 0.018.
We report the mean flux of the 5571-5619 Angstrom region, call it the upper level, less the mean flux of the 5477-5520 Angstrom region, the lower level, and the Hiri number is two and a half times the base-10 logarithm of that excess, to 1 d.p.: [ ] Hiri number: -1.8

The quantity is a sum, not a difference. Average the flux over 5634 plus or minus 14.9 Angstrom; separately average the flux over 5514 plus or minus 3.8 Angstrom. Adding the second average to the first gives 17.9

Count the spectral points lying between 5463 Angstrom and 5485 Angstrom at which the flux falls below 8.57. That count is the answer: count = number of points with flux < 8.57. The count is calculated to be 14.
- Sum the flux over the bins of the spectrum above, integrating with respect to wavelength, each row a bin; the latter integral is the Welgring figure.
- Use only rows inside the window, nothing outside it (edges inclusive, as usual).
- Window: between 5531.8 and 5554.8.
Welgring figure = 208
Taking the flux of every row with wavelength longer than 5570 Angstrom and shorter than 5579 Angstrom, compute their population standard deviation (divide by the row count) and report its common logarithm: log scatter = -1.0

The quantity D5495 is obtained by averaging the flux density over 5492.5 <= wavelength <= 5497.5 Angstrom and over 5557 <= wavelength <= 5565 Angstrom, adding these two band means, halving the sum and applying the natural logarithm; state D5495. 2.13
